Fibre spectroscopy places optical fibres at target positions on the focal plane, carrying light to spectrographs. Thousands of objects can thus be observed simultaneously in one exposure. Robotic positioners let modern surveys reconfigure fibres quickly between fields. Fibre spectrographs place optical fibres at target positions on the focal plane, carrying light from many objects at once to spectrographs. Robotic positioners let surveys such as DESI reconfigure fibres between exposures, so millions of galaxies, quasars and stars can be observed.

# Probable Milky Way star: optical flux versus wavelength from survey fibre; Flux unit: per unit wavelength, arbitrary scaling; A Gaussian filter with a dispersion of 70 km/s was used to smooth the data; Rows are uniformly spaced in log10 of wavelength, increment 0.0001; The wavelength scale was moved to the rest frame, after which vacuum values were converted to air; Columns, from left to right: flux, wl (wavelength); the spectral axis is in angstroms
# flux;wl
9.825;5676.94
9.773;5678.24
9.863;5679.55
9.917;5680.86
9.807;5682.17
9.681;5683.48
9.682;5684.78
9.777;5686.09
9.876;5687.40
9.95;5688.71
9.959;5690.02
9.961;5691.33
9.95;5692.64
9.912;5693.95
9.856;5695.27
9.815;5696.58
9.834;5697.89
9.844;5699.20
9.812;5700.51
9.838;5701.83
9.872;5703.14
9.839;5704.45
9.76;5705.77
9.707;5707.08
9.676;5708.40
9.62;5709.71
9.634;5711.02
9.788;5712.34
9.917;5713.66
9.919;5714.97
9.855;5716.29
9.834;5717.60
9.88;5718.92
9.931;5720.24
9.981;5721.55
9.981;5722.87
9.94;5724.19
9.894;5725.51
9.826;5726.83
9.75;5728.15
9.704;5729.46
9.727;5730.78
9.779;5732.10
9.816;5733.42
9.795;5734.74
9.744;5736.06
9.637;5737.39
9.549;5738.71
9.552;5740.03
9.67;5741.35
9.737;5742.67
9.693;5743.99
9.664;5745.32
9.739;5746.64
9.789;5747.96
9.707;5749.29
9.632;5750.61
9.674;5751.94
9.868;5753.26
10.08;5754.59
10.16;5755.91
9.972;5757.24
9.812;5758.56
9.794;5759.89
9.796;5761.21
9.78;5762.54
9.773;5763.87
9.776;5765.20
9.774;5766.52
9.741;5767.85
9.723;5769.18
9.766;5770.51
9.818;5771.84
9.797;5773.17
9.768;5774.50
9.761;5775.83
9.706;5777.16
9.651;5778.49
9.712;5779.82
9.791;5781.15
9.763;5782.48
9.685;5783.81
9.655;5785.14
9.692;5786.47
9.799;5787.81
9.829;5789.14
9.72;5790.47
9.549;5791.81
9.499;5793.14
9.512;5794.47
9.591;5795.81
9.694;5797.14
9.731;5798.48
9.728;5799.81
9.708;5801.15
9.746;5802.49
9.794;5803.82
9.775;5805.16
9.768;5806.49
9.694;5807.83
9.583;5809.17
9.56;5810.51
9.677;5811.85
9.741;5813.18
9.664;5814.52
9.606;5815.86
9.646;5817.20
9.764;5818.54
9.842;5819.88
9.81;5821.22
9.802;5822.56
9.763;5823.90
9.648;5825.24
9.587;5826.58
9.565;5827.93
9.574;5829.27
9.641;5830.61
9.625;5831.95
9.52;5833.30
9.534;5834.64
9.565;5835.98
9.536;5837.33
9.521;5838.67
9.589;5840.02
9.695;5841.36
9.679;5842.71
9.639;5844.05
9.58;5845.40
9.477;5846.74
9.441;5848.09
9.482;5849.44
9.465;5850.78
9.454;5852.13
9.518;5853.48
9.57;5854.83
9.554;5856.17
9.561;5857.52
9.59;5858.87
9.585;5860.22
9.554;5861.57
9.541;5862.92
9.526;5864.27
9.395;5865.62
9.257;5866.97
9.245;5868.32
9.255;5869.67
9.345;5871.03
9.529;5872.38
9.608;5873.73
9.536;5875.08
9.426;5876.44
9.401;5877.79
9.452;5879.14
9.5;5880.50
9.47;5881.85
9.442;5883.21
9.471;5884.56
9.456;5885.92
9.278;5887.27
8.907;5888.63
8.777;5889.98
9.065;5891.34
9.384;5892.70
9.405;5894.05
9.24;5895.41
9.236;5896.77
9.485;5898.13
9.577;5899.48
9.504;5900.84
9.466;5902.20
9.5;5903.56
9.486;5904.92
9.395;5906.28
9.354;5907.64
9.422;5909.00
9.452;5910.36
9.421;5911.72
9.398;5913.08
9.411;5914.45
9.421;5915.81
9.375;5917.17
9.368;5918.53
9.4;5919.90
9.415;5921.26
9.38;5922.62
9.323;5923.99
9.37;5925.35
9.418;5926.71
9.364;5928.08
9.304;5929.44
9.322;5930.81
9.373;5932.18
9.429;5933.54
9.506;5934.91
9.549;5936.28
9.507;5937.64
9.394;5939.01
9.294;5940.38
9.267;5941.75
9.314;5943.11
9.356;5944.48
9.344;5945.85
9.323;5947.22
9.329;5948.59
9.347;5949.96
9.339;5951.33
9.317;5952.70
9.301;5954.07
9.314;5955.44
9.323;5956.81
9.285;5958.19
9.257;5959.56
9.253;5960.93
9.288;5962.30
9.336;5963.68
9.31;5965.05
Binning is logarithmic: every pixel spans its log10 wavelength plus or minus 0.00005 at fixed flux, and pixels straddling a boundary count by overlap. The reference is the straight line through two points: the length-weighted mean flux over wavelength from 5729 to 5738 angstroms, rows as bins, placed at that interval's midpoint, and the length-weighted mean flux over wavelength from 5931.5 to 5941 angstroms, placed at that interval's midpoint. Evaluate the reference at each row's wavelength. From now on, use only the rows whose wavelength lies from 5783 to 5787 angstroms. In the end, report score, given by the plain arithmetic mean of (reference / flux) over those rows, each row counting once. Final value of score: 1.00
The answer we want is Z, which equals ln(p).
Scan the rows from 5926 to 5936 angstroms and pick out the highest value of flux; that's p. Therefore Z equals 2.25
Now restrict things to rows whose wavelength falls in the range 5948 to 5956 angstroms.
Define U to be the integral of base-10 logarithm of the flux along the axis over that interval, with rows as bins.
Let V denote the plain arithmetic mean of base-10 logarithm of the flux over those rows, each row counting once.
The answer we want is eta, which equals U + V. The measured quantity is 8.73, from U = 7.76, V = 0.970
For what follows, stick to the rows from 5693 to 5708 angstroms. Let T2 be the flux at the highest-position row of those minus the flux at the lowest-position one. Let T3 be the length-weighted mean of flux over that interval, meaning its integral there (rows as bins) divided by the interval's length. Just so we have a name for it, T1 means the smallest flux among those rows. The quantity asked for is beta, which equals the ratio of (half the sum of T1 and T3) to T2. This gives -48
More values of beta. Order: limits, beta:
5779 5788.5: 111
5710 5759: 54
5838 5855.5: 194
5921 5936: 103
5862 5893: -58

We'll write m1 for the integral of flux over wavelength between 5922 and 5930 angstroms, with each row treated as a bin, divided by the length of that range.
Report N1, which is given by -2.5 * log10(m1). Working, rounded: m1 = 9.36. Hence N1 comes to -2.43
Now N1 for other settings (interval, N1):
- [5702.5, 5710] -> -2.47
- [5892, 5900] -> -2.43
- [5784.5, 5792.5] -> -2.47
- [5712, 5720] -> -2.49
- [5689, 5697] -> -2.49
